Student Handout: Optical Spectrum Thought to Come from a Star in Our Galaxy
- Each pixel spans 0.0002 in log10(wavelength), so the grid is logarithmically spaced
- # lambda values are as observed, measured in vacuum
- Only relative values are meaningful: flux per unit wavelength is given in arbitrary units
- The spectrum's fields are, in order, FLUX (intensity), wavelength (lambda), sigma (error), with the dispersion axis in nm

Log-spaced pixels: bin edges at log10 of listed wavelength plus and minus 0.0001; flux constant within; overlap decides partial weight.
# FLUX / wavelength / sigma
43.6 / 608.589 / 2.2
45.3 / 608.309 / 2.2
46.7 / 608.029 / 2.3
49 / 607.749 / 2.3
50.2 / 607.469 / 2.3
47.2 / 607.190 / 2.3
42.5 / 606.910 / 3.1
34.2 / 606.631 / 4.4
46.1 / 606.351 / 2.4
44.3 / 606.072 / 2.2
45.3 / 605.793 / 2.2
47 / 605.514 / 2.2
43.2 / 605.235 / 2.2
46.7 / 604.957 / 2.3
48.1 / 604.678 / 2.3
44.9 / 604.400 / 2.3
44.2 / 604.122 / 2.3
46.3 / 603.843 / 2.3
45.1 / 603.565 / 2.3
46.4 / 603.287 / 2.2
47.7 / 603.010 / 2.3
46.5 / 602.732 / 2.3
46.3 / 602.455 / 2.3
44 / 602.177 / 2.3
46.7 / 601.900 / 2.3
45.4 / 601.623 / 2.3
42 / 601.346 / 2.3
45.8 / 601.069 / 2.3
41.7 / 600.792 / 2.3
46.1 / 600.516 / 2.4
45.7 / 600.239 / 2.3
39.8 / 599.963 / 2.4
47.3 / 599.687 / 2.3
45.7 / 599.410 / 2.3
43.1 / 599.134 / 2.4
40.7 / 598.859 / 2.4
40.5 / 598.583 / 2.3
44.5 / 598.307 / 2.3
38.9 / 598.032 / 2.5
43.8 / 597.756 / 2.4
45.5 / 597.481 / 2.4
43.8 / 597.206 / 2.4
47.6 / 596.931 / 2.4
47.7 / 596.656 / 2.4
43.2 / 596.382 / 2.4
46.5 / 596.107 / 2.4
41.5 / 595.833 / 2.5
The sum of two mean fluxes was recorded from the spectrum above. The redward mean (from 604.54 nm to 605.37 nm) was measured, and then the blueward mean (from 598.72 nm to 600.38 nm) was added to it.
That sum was 89.7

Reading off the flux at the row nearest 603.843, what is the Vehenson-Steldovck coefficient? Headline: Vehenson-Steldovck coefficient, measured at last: 46.3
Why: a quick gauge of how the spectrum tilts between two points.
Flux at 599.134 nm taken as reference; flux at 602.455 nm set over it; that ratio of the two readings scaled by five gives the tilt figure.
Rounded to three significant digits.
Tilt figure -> 5.37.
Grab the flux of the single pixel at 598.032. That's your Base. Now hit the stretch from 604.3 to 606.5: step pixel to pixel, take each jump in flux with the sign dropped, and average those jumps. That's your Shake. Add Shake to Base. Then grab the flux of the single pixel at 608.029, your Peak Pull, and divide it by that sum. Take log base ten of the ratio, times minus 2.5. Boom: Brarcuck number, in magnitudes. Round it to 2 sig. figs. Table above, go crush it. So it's -0.13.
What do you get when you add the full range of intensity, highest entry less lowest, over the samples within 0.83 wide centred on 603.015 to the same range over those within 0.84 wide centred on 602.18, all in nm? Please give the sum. 4.0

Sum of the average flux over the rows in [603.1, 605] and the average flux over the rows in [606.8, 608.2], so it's 93.1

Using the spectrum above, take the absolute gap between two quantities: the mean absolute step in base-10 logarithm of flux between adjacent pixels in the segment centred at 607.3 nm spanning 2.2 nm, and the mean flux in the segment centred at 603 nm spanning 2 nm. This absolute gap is 46.0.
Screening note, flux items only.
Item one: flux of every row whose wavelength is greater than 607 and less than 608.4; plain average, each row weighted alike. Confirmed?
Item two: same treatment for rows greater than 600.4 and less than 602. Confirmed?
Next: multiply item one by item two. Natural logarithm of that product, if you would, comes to 7.66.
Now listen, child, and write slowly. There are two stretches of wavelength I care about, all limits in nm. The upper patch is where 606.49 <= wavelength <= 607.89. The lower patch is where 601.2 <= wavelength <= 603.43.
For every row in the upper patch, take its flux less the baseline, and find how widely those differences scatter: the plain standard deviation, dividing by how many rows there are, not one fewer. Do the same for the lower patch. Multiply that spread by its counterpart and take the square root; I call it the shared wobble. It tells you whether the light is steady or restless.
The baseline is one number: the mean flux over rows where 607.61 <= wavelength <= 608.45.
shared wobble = 3.1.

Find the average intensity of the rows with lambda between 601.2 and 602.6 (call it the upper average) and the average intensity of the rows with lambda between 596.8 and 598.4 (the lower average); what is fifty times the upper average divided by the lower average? 51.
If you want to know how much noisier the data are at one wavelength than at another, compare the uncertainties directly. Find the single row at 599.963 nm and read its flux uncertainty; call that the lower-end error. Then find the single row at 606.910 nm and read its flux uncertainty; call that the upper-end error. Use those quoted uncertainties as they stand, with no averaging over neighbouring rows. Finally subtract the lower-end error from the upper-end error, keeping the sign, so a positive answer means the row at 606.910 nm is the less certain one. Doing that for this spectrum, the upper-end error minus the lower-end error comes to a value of 0.700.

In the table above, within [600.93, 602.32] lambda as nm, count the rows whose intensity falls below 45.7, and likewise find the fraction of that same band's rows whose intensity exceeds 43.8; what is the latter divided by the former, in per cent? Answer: 27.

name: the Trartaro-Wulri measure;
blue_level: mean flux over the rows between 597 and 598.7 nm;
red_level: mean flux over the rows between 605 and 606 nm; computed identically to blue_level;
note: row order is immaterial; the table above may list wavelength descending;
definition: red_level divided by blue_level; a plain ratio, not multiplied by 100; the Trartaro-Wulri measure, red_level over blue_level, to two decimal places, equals 1.05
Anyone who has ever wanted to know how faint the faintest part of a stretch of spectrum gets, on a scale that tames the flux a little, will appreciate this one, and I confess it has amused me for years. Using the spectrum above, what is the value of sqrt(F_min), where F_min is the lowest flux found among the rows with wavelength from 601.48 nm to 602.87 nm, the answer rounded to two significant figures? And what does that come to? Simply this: 6.6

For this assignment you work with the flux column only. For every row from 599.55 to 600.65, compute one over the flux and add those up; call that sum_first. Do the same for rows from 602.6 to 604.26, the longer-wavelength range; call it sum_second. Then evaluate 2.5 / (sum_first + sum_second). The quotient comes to 11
